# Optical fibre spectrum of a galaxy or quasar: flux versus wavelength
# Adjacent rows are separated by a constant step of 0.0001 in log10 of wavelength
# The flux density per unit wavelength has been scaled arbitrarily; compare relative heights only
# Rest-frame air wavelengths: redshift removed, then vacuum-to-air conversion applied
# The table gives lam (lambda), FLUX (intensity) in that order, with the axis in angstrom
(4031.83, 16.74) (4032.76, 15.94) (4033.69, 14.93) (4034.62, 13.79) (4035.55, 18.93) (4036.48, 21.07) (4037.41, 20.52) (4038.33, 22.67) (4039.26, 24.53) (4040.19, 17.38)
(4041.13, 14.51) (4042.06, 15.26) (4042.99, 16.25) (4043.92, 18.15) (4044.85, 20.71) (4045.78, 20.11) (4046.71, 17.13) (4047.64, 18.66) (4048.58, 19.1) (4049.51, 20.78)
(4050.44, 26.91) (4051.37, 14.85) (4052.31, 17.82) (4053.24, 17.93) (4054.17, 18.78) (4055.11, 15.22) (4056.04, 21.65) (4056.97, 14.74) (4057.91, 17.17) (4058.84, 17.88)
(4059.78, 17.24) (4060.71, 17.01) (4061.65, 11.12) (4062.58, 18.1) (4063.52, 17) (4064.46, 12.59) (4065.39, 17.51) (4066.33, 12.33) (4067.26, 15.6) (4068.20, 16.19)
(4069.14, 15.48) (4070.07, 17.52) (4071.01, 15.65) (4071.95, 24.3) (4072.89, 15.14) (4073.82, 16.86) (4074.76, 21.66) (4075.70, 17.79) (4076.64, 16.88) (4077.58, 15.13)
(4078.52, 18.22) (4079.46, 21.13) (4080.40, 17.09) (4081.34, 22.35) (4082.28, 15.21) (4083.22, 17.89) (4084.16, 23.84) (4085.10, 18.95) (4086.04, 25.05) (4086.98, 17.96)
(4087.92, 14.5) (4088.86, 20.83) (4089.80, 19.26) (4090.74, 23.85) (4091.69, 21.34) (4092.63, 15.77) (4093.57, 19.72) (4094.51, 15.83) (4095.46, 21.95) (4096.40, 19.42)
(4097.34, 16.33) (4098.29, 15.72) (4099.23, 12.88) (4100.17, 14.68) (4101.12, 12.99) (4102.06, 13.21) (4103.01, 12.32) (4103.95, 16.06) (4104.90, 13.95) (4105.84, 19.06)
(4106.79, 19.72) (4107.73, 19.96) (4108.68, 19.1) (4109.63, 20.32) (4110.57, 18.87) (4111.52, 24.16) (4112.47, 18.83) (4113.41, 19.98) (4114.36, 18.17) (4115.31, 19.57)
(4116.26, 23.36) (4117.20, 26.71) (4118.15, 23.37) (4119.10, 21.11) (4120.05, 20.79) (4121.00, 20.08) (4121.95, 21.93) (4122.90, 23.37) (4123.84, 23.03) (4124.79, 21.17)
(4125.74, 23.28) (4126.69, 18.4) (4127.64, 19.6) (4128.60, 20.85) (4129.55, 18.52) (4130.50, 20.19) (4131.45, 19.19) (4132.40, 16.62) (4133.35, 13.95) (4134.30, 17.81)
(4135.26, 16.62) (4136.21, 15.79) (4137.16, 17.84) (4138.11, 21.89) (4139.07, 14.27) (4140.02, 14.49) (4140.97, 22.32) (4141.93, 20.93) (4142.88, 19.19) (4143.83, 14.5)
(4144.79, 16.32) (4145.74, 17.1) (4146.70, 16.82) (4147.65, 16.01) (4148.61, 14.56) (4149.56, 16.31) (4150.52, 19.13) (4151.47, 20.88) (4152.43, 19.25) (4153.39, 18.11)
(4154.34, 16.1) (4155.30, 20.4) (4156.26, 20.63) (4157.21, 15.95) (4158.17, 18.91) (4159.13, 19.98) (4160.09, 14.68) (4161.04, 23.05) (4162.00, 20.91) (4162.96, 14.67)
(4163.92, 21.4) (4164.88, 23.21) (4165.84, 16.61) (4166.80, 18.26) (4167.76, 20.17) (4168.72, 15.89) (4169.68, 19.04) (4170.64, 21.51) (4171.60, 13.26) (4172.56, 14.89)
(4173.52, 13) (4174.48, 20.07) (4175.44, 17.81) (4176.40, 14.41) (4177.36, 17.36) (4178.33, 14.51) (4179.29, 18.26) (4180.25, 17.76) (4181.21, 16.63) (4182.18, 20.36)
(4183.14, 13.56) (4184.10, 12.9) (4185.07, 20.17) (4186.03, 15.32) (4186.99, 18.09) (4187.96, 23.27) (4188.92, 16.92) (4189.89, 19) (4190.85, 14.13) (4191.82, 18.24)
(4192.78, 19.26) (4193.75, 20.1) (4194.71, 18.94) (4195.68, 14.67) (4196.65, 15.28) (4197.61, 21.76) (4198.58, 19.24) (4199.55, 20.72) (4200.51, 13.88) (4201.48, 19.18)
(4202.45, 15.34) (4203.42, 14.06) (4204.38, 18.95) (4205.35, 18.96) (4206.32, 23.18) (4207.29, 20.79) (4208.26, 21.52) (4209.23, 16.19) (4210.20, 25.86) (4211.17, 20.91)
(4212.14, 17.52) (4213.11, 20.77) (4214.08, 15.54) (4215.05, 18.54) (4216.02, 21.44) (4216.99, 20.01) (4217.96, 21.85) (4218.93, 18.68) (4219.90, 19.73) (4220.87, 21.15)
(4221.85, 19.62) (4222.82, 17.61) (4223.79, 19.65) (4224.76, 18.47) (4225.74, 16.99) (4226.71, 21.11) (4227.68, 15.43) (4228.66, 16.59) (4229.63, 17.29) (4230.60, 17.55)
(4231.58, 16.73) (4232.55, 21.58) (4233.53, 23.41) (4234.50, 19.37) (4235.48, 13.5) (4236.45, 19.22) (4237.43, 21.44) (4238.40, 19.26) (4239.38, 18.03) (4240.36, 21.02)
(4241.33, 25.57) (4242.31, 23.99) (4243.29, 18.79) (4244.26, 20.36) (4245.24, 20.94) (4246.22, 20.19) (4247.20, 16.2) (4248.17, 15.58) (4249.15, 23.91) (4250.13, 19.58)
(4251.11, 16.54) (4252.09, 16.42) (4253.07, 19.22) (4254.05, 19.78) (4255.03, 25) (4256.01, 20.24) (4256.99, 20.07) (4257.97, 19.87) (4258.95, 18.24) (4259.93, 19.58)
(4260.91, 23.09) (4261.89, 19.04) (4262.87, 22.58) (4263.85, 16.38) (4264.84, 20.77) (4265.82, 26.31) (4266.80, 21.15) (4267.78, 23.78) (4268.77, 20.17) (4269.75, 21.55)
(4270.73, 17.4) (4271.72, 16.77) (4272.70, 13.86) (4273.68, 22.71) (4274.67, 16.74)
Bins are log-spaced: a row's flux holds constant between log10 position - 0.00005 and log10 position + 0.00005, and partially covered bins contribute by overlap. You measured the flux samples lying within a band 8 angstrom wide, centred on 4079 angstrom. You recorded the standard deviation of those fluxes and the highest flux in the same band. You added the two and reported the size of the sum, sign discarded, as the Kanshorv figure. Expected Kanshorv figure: 25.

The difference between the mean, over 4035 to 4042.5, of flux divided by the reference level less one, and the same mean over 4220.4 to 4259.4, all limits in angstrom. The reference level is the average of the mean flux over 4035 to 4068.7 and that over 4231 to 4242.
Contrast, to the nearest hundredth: 0.00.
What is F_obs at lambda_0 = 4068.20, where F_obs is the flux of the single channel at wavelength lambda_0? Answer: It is 16.19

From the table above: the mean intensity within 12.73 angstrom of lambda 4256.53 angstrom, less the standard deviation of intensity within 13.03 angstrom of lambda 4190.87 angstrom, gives 17.4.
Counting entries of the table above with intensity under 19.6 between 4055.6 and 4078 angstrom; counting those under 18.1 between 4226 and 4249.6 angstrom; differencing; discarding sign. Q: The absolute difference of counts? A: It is 12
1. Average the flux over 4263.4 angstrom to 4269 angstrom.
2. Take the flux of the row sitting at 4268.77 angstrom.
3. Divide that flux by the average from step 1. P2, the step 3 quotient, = 0.94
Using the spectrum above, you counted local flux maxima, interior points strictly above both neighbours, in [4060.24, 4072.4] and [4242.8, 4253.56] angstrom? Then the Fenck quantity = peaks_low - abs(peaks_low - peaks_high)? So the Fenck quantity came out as 2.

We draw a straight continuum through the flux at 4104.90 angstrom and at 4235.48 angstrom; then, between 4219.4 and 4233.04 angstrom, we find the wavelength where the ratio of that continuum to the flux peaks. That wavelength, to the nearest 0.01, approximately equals 4227.68 angstrom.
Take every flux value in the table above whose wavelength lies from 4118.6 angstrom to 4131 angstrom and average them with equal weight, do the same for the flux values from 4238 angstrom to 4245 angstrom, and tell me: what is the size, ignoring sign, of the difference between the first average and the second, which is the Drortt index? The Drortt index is 0.1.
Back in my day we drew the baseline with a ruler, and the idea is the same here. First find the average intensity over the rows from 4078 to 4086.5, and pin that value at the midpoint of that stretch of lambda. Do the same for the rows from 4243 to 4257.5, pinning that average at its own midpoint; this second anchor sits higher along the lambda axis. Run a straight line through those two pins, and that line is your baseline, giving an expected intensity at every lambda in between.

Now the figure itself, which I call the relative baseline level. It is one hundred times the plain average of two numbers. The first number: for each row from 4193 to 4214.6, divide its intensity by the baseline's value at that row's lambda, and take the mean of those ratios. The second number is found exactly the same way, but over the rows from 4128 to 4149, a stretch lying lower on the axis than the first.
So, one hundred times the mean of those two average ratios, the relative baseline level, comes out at 92.1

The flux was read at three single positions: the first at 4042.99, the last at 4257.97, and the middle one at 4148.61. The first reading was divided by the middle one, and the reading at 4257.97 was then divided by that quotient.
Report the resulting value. 18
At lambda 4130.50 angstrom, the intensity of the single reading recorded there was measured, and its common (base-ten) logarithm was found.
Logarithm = 1.31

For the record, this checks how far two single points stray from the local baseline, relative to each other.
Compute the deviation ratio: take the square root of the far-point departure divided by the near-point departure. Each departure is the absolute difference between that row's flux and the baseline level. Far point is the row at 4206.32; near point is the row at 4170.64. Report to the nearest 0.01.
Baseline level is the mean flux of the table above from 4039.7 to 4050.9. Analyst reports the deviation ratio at 1.27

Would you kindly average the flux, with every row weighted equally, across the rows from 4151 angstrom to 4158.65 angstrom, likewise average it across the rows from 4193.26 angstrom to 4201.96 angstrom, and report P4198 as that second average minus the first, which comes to -1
